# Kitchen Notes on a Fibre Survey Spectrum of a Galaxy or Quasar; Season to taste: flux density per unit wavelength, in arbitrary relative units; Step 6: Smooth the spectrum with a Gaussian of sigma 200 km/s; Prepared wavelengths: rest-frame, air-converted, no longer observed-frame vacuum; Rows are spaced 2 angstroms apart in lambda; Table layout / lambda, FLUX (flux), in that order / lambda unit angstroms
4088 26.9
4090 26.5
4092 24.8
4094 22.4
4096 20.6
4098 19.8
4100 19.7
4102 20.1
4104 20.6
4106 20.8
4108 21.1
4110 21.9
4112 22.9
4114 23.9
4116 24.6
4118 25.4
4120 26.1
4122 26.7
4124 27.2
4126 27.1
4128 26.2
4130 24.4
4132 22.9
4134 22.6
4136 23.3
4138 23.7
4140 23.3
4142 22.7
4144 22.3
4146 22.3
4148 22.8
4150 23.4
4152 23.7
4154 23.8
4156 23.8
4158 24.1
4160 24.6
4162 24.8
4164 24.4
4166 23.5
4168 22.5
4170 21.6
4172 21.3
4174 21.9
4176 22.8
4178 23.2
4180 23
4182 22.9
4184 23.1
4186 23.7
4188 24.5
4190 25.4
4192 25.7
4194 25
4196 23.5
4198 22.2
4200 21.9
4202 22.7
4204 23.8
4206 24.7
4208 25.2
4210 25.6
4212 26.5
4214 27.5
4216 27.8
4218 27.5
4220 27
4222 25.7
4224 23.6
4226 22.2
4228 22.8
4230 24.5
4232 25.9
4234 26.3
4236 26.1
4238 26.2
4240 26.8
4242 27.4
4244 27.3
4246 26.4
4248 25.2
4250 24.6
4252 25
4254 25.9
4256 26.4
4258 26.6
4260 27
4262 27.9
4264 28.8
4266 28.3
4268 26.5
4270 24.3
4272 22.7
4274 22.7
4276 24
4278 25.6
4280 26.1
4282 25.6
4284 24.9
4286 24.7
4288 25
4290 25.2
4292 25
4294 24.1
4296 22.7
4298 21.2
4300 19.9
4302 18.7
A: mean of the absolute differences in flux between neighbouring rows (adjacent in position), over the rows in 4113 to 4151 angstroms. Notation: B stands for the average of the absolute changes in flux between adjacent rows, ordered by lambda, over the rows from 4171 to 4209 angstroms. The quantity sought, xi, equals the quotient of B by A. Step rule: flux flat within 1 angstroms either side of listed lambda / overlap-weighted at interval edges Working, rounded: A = 0.64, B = 0.67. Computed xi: 1.1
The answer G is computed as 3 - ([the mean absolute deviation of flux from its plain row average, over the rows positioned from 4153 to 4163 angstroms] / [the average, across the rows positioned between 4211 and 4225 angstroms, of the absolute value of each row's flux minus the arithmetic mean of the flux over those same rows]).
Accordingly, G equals 2.64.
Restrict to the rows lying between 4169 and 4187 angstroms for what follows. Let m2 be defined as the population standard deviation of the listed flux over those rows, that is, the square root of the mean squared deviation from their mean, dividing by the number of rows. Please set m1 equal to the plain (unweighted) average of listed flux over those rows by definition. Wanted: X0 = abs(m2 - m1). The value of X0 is 21.8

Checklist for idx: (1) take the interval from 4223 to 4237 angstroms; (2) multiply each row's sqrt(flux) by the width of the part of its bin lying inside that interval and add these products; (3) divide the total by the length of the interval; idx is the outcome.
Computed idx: 4.95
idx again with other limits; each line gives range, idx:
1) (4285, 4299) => 4.90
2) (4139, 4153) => 4.79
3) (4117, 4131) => 5.11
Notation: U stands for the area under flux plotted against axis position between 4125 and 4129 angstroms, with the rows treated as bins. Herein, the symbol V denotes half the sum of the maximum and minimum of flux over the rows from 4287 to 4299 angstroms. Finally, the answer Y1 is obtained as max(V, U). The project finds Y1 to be 107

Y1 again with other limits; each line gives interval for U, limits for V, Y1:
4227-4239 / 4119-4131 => 304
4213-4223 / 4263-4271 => 271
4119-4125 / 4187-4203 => 160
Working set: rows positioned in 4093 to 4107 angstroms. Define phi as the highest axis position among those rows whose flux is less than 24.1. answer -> 4106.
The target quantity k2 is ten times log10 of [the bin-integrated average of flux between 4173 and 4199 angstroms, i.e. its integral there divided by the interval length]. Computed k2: 13.7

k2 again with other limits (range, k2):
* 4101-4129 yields 13.8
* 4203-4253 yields 14.1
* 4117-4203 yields 13.8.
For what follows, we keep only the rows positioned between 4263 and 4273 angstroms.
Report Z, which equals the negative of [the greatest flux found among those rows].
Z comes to -28.8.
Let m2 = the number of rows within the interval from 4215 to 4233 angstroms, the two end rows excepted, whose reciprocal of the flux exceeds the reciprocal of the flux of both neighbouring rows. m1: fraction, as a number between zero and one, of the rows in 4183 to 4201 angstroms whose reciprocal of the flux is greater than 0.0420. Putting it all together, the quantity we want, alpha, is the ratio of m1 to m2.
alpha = 0.6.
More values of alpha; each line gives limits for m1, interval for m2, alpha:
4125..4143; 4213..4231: 0.7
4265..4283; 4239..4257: 0.2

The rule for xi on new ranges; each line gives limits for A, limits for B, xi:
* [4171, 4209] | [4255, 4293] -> 1.2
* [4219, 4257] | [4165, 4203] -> 0.8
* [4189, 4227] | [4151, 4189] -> 0.5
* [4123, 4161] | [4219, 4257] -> 1.6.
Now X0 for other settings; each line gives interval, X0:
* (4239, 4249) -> 25.8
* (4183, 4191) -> 23.3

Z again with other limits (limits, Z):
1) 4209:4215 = -27.5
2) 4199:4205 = -23.8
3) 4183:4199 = -25.7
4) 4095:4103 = -20.6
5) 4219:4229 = -27.0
